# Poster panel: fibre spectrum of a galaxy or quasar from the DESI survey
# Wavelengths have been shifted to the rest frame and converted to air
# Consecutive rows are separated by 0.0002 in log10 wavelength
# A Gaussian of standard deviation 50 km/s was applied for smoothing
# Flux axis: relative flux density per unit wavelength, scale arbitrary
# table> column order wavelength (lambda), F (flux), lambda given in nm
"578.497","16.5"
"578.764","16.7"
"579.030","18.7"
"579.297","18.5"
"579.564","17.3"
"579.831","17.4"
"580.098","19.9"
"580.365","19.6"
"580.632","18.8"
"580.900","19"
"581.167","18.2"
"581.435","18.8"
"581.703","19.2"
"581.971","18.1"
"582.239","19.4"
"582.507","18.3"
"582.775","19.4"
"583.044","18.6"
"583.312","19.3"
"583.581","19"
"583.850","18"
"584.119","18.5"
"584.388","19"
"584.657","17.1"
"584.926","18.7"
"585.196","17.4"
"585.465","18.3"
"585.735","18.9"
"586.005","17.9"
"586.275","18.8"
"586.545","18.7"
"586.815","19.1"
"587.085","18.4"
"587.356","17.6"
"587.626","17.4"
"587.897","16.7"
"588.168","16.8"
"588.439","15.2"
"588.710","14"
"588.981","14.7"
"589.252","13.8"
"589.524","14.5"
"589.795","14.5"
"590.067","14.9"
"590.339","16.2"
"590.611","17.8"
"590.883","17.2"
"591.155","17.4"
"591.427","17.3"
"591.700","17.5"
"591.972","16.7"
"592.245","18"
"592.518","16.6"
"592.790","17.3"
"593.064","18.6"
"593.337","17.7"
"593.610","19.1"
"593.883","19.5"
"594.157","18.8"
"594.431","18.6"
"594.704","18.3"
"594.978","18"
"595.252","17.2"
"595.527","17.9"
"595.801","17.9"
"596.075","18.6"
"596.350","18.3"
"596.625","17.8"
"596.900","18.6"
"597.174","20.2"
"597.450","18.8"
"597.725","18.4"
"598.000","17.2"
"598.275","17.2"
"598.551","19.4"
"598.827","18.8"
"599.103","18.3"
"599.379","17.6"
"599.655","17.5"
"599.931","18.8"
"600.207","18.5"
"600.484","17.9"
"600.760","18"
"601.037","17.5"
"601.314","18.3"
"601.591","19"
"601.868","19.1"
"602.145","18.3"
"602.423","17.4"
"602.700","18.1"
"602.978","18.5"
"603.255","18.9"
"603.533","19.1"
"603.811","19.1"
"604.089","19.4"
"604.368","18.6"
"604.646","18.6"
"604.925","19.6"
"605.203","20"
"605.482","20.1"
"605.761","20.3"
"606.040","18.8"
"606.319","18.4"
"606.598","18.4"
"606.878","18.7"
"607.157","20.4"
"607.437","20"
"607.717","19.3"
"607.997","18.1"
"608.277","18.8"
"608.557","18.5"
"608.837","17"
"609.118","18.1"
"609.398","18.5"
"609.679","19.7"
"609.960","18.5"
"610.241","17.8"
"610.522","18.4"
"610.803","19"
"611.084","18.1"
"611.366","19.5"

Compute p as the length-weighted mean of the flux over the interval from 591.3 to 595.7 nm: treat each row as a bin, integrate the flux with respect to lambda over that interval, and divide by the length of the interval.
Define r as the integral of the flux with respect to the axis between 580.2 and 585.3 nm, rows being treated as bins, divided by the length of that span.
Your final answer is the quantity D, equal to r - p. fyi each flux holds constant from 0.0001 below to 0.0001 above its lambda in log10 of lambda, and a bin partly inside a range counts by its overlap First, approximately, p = 17.9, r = 18.7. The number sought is 0.7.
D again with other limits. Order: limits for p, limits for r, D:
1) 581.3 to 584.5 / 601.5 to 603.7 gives -0.2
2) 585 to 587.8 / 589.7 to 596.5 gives -0.6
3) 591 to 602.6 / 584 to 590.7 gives -1.2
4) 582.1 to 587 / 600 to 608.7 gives 0.3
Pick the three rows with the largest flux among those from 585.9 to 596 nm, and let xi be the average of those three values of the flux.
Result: 19.2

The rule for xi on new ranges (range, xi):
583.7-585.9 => 18.9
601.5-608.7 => 20.3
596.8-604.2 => 19.7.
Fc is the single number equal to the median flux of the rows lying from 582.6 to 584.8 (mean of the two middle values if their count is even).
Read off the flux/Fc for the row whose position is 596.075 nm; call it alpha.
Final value 0.99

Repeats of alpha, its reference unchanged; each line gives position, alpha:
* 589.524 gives 0.77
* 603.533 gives 1.02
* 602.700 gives 0.96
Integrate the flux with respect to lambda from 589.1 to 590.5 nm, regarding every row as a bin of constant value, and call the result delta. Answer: 20.8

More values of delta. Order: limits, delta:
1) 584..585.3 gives 23.6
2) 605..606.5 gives 29.3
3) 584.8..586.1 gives 23.7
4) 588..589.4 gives 20.9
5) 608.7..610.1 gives 25.7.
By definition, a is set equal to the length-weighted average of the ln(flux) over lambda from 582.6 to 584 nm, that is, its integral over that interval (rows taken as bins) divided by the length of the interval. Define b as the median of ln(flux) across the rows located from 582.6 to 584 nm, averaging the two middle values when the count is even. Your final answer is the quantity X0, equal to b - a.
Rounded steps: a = 2.94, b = 2.94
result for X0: 0.009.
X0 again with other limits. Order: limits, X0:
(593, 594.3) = 0.003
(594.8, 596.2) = -0.001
